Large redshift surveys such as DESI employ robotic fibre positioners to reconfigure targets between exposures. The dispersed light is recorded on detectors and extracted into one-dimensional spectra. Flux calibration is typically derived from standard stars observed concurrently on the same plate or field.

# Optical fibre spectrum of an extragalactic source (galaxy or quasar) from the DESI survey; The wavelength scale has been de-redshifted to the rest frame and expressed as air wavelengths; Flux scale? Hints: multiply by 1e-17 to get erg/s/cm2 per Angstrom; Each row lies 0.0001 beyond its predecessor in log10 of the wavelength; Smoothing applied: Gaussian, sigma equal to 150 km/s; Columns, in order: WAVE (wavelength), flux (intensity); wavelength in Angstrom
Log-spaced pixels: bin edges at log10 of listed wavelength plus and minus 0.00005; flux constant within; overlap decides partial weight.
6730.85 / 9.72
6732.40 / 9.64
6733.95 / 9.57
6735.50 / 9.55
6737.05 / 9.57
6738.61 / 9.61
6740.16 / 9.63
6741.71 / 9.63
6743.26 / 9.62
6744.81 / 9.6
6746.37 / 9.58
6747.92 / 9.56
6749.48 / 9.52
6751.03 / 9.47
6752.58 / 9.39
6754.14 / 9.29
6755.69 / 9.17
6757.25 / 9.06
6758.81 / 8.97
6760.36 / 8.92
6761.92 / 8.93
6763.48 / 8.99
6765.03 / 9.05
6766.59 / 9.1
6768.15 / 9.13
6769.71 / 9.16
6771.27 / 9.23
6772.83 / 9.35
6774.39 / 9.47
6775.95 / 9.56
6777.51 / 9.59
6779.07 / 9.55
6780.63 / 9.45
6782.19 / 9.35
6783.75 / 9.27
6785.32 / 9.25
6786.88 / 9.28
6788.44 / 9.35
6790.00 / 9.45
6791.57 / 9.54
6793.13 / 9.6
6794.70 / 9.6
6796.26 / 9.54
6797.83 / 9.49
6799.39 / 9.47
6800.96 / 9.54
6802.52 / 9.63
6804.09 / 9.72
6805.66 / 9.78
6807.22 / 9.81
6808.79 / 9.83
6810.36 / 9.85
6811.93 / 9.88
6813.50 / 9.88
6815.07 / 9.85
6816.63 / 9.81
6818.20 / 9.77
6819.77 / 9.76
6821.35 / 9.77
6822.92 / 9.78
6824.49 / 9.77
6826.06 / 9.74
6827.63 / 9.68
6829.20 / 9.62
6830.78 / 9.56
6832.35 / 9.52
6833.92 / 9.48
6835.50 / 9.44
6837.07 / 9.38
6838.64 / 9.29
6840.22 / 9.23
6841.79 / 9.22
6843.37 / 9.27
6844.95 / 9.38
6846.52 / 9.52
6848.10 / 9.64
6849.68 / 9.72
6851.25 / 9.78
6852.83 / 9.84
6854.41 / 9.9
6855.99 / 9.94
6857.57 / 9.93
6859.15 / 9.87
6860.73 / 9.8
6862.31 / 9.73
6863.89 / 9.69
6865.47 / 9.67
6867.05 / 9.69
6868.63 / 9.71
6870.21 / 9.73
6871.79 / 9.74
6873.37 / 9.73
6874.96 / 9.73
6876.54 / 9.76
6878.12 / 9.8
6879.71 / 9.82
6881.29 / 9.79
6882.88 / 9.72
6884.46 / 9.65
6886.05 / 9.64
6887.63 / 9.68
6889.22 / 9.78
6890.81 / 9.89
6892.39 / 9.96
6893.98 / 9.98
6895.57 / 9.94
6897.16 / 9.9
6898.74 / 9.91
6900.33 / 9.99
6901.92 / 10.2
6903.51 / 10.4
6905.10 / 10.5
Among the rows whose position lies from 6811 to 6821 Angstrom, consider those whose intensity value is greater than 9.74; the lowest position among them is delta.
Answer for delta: 6811.93 Angstrom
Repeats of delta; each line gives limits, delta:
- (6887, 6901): 6889.22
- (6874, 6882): 6876.54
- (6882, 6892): 6889.22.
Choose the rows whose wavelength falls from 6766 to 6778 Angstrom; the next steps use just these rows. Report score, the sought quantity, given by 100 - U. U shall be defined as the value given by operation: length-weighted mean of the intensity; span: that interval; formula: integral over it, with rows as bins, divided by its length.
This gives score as 90.7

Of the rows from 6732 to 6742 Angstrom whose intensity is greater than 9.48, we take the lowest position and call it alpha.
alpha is 6732.40 Angstrom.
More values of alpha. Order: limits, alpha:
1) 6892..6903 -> 6892.39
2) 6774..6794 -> 6775.95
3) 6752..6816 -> 6775.95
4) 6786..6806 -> 6791.57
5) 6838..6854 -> 6846.52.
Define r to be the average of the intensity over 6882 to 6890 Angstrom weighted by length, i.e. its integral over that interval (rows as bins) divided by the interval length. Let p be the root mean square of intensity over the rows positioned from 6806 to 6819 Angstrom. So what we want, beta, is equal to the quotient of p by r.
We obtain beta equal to 1.01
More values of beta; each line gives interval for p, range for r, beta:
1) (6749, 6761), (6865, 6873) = 0.95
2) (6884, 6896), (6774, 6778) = 1.03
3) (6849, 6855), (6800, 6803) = 1.02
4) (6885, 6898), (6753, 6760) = 1.08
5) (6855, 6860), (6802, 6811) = 1.01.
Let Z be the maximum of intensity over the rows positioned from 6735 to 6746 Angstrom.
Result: 9.63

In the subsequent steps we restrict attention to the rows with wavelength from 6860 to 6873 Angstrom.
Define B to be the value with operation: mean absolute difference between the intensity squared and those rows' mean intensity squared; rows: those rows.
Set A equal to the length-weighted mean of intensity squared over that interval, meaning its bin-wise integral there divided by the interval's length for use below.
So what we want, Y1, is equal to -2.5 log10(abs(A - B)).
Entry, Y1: -4.932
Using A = 94.5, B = 0.6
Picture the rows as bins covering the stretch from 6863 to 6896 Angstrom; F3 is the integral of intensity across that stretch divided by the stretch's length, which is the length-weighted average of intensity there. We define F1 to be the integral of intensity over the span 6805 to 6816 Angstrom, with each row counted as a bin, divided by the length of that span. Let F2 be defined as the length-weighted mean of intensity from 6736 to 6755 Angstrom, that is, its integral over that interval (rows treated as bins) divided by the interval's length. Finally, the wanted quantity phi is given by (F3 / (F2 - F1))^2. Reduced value 998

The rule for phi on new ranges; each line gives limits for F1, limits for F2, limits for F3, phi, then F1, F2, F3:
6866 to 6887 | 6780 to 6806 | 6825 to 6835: 1466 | 9.73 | 9.48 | 9.60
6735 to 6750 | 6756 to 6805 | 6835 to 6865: 1549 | 9.58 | 9.34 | 9.61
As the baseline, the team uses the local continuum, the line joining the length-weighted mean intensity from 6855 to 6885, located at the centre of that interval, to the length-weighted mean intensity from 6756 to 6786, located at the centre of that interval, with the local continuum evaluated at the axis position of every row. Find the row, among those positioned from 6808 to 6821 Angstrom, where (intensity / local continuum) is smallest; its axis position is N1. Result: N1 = 6819.77 Angstrom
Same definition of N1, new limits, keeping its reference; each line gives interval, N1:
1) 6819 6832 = 6830.78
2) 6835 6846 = 6841.79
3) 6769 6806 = 6769.71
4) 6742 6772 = 6760.36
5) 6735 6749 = 6747.92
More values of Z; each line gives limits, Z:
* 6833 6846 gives 9.48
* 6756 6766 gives 9.06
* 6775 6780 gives 9.59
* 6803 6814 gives 9.88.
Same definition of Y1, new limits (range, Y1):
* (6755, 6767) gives -4.759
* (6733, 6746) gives -4.905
